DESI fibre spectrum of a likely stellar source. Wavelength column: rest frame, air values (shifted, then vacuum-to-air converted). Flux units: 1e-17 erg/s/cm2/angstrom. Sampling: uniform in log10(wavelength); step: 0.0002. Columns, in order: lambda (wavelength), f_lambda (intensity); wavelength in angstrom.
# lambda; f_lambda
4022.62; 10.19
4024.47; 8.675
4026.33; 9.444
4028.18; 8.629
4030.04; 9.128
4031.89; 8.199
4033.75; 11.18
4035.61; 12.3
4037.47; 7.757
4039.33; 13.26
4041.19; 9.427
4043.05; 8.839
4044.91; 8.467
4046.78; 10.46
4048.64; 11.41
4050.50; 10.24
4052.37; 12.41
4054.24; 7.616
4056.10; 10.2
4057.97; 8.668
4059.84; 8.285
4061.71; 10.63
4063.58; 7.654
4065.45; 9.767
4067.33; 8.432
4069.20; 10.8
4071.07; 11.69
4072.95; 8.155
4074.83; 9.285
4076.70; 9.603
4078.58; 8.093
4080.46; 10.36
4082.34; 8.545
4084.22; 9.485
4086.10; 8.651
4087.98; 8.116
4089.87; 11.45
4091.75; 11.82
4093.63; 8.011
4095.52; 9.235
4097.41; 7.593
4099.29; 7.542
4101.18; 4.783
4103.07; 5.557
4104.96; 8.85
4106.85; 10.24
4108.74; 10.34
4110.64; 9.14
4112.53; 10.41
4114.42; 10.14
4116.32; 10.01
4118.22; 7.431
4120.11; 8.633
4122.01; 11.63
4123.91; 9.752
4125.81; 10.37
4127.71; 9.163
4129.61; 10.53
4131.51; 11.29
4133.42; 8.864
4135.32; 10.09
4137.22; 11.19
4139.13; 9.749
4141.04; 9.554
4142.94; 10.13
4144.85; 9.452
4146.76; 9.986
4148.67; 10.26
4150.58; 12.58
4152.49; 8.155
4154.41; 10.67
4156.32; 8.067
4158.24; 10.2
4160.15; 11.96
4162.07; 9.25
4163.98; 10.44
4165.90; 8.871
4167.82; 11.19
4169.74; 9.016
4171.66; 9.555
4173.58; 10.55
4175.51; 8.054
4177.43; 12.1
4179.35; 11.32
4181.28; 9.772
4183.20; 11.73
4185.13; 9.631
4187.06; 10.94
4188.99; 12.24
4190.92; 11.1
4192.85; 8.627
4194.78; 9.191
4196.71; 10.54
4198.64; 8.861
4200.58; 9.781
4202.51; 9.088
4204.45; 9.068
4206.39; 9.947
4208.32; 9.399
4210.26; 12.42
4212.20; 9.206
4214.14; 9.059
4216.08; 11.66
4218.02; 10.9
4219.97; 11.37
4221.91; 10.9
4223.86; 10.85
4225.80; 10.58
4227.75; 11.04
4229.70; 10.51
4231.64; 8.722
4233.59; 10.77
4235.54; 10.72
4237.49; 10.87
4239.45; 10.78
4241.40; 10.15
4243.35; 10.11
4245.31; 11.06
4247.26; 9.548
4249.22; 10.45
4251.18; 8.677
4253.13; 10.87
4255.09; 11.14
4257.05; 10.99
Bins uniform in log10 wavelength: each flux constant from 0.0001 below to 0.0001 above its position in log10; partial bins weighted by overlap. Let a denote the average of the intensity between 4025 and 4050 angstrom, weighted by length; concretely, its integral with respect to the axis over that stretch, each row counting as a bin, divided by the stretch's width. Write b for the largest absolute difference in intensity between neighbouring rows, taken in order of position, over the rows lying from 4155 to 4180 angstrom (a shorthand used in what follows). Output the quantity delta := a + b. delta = 13.9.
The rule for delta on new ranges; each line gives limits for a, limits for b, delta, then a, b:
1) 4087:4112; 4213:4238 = 11.3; 8.7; 2.6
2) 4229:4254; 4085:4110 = 14.1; 10.2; 3.8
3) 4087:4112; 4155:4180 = 12.7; 8.7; 4.0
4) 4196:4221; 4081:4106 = 13.9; 10.1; 3.8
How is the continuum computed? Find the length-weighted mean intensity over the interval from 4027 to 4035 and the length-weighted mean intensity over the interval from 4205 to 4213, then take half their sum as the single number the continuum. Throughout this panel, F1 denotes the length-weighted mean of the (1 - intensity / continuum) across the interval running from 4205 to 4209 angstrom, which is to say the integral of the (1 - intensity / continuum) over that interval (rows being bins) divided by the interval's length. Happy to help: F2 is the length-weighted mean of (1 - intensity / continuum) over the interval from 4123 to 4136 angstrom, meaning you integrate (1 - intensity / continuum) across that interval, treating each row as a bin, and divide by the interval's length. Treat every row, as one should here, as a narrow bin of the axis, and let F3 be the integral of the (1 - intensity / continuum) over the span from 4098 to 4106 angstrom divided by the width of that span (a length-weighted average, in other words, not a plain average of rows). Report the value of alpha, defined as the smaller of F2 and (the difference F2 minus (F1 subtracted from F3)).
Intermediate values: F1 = 0.018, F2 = -0.02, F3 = 0.310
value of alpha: -0.31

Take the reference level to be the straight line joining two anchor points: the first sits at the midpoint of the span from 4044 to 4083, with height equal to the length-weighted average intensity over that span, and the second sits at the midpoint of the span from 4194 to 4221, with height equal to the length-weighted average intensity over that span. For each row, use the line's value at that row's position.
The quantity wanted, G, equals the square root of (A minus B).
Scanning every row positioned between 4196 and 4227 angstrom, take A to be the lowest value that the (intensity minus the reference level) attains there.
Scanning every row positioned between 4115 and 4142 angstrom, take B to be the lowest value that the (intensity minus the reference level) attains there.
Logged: 1.1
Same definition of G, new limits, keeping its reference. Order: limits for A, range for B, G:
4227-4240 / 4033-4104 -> 1.9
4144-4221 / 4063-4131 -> 1.7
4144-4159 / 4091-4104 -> 1.8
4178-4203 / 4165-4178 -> 0.7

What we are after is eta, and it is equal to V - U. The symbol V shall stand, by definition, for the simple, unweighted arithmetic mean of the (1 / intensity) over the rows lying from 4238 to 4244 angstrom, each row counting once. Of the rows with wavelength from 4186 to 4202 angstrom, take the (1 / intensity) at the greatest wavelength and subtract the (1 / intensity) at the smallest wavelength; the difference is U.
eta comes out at 0.086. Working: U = 0.011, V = 0.097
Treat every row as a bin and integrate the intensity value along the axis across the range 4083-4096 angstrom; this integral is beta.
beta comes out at 124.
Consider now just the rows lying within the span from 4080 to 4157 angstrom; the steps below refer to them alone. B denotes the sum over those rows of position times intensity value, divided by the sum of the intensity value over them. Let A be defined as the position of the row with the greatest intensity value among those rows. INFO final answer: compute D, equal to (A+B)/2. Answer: 4134.9 angstrom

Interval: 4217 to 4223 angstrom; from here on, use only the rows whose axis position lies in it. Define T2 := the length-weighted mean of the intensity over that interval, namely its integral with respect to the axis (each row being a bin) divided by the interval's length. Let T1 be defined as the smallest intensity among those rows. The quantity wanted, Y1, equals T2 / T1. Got 1.01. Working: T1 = 10.9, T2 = 11.0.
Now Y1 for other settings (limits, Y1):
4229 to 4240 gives 1.19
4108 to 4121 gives 1.27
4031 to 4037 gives 1.26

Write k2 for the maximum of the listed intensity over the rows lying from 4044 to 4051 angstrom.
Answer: 11.41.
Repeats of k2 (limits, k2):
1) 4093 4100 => 9.235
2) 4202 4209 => 9.947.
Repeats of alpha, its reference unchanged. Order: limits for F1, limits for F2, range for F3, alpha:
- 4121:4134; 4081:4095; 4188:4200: 0.02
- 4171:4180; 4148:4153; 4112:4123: -0.14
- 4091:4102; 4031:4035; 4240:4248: -0.01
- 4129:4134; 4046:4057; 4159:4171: -0.08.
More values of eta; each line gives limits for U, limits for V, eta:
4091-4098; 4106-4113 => 0.053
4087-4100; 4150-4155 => 0.089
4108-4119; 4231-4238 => 0.060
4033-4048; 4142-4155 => 0.094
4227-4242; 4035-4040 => 0.087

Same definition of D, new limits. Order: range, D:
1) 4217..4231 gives 4221.9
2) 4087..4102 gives 4092.8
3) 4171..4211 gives 4200.5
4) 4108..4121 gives 4113.3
